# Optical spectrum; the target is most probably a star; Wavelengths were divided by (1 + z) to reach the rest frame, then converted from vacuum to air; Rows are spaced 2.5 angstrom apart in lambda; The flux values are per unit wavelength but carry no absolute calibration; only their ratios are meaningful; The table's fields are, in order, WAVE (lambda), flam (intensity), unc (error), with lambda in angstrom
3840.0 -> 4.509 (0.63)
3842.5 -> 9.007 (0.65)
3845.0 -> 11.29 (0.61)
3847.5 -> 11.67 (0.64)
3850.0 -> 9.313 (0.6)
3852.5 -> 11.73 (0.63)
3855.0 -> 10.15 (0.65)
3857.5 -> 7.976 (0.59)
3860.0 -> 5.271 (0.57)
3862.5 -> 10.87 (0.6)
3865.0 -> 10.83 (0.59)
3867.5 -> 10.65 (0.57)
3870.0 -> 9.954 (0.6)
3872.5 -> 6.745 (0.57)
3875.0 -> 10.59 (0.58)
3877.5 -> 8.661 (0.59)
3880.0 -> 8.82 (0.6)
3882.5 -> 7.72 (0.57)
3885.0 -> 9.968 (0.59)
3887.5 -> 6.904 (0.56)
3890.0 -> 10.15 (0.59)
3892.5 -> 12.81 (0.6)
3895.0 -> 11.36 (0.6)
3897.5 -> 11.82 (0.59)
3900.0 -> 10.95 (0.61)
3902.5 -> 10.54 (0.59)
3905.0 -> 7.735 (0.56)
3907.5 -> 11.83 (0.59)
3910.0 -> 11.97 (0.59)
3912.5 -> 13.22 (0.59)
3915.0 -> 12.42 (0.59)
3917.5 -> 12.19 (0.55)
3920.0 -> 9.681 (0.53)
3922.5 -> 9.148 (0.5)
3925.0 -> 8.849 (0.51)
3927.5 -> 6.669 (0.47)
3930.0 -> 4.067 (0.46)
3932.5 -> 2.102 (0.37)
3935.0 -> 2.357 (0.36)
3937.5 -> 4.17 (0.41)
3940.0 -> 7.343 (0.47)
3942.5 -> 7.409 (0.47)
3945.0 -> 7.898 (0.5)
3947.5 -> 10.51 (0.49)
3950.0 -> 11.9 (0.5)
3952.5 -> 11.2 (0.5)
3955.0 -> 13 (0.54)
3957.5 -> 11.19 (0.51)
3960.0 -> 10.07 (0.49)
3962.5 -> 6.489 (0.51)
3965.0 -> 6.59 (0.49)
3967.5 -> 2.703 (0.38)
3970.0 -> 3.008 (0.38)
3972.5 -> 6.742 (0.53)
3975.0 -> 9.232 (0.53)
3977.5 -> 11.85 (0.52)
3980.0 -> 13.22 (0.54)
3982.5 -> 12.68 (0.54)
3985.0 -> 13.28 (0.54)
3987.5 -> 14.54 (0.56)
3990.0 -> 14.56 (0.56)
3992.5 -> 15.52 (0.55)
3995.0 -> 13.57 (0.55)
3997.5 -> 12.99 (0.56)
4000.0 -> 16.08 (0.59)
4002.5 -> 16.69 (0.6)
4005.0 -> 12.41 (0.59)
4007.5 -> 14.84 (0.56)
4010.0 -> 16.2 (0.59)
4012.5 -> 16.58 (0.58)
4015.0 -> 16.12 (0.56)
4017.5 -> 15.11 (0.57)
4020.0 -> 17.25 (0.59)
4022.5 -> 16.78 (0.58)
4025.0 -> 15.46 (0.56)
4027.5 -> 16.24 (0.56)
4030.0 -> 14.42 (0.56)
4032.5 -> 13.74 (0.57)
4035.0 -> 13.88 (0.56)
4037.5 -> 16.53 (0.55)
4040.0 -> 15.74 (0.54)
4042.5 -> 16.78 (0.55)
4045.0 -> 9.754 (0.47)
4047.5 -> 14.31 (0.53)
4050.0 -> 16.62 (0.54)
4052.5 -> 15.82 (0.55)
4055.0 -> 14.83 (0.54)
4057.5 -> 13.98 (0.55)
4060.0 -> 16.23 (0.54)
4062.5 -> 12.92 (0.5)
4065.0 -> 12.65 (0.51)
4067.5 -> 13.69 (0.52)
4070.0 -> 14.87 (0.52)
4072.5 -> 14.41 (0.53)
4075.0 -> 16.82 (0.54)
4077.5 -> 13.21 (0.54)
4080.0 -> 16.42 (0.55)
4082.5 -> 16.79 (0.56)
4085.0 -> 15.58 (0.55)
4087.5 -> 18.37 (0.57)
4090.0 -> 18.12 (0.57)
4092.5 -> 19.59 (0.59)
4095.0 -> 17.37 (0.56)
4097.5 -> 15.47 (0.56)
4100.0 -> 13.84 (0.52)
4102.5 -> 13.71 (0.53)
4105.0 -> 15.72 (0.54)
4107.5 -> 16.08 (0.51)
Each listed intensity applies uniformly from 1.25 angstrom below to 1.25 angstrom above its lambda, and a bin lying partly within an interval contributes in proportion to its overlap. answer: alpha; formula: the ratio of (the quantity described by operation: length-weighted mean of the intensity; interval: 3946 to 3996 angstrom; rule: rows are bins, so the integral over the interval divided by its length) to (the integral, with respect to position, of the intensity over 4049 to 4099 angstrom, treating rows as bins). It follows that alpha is 0.013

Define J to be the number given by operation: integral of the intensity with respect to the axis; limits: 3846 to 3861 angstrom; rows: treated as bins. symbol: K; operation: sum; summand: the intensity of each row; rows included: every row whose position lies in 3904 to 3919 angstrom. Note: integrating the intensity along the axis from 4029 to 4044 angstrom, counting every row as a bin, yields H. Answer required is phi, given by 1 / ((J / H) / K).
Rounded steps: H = 227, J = 142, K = 69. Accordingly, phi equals 111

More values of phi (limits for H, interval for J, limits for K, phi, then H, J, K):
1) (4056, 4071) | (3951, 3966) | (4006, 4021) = 137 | 211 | 148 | 96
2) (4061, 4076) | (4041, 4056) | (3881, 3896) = 57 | 213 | 221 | 59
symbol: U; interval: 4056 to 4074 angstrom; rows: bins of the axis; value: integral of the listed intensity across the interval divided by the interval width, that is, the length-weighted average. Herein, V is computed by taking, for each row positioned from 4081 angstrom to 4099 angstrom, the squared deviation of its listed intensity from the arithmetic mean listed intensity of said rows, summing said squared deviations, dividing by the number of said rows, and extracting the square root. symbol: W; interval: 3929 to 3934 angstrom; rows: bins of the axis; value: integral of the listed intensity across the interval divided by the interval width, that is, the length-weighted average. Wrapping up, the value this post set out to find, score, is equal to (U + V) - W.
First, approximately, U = 14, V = 1.40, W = 3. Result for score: 13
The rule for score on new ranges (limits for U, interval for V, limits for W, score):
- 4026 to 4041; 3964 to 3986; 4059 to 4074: 5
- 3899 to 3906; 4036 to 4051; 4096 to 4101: -3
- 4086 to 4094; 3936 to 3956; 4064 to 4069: 8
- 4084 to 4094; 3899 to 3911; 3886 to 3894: 9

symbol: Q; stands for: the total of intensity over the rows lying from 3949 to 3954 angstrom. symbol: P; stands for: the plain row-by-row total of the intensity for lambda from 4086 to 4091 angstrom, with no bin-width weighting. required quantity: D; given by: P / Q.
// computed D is 1.58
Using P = 36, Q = 23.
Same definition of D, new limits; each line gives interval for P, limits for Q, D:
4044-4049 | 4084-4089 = 0.71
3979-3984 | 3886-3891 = 1.52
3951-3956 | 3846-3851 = 1.15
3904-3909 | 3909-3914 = 0.78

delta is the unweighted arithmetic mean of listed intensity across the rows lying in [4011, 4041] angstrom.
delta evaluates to 15.7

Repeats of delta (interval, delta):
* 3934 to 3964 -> 8.6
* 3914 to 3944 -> 7.2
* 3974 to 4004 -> 13.7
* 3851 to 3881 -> 9.4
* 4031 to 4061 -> 14.9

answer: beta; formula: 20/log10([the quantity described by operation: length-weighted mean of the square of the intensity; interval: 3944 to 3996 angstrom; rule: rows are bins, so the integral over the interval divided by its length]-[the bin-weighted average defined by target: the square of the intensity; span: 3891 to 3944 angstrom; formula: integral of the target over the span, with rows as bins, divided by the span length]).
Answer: 13.5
